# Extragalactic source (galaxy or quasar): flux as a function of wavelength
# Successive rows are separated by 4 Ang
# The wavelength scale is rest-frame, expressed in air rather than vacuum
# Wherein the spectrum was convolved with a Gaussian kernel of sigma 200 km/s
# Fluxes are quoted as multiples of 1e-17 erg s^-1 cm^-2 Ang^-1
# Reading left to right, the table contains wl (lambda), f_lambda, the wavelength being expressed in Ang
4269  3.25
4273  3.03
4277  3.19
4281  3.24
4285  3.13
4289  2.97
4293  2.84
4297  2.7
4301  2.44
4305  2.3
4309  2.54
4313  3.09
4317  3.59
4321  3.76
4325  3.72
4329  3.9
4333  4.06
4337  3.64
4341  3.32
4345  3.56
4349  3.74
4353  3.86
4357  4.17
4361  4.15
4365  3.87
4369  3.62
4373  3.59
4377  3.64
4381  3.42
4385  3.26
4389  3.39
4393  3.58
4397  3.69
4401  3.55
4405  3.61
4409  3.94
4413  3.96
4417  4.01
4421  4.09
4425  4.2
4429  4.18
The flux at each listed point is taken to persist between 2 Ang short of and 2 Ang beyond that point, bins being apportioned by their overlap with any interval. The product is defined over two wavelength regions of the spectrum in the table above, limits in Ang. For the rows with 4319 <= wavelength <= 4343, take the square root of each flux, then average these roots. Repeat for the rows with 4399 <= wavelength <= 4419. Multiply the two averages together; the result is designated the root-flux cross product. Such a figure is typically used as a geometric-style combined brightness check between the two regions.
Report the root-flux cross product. 3.8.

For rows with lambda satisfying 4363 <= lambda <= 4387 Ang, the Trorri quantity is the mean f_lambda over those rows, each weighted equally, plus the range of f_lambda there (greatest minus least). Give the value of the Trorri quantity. 4.18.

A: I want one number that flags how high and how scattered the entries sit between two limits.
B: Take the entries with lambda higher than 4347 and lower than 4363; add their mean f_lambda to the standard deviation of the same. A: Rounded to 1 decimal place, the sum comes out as 4.2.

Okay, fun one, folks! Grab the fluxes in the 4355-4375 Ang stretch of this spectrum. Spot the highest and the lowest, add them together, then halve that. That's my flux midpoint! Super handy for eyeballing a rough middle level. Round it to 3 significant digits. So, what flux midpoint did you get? 3.88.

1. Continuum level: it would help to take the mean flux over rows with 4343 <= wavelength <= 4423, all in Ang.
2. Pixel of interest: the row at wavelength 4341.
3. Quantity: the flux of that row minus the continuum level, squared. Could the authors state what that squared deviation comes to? 0.17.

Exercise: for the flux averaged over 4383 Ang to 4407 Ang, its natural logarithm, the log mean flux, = 1.26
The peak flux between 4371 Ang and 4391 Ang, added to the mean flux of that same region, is 7.1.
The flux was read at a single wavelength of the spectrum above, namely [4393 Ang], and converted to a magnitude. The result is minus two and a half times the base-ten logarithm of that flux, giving -1.4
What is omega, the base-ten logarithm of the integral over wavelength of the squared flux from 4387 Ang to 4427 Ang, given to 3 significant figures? 2.76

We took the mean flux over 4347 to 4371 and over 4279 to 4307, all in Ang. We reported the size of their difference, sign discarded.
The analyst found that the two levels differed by 1.1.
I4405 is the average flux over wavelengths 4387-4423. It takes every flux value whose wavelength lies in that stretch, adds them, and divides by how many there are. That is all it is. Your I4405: 3.76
